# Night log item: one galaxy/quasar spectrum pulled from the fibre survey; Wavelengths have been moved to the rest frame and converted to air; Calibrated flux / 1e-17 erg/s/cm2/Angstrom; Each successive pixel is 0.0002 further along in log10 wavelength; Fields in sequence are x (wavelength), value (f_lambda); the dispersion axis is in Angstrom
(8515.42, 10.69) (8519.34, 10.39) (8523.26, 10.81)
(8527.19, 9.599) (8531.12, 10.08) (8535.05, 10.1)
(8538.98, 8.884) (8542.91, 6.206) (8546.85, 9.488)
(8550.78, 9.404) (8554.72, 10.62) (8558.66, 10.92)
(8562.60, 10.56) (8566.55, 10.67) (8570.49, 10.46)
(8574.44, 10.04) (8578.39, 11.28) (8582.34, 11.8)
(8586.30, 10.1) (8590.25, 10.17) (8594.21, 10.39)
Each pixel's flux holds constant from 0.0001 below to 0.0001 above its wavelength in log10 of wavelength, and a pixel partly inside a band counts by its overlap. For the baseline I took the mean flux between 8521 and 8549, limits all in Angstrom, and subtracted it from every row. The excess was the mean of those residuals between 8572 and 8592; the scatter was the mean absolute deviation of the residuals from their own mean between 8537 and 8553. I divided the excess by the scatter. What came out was 1.2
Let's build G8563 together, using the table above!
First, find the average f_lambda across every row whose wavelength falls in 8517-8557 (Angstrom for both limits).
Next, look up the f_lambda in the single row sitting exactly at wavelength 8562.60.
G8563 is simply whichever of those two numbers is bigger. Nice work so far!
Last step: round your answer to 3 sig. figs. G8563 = 10.6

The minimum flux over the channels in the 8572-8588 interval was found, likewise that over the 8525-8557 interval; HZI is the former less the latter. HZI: 3.8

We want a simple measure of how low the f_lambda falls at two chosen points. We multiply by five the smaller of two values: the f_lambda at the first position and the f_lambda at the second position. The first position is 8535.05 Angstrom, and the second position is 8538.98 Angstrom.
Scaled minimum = 44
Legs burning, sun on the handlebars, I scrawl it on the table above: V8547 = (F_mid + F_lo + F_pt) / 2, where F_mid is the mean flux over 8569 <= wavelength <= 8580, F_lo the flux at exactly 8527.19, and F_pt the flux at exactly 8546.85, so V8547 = 14.8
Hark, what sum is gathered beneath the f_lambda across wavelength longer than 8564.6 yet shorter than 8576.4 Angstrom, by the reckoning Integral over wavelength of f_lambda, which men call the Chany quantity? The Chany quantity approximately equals 123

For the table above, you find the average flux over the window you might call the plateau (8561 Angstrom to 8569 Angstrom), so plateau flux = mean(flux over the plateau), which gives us 10.6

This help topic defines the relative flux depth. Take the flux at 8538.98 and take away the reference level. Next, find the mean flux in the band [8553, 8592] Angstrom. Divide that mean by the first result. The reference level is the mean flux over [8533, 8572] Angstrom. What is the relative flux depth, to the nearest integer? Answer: -13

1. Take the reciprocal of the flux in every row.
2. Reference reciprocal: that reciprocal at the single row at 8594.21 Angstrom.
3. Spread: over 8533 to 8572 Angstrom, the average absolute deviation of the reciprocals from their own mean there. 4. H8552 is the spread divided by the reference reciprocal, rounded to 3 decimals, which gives 0.133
